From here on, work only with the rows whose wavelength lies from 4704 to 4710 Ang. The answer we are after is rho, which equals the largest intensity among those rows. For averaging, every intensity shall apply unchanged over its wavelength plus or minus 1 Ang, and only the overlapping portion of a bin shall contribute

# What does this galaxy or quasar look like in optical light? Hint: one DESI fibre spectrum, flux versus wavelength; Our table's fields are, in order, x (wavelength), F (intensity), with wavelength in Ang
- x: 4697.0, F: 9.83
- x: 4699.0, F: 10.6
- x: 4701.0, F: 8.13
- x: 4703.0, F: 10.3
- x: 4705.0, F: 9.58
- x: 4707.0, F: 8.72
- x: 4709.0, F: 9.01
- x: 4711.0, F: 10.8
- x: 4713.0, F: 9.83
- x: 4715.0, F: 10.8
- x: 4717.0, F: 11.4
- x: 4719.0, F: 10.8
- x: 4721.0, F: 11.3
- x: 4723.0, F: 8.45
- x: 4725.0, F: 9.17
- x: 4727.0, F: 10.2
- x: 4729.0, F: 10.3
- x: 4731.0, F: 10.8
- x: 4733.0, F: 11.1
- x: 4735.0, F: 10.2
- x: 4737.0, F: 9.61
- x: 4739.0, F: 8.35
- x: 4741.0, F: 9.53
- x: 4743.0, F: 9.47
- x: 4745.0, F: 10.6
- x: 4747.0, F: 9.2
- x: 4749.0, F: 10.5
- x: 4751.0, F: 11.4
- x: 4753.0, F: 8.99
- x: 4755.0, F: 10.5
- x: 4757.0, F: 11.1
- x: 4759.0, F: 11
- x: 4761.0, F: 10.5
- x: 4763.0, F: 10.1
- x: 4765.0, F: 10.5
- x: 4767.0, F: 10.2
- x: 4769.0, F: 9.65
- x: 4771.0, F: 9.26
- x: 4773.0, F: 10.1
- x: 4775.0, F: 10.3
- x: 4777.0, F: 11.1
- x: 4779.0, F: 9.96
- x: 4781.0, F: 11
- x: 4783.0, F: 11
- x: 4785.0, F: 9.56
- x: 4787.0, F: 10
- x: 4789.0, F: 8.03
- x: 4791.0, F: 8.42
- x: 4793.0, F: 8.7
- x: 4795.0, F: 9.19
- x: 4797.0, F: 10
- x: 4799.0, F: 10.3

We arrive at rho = 9.58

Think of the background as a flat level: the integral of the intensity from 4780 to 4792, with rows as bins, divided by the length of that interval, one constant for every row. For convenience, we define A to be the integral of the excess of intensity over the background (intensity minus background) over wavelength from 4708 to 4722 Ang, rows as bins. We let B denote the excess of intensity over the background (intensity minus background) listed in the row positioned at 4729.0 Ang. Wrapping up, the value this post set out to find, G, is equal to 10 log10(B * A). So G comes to 9.0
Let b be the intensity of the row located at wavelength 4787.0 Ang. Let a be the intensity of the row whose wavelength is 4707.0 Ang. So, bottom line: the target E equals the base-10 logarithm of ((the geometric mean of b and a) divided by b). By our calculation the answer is -0.03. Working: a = 8.72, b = 10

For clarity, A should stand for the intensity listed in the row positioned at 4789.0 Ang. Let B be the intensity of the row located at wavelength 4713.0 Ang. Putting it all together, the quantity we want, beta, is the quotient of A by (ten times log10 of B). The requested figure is 0.81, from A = 8.03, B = 9.83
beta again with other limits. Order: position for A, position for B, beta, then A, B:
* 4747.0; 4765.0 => 0.90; 9.2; 10.5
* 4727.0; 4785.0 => 1.04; 10.2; 9.56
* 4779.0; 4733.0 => 0.95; 9.96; 11.1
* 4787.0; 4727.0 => 0.99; 10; 10.2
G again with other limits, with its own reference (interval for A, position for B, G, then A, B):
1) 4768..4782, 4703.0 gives 6.7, 7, 0.6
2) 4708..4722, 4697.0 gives 3.1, 13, 0.2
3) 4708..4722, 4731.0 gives 11.5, 13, 1.1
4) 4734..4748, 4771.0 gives -2.3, -1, -0.4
